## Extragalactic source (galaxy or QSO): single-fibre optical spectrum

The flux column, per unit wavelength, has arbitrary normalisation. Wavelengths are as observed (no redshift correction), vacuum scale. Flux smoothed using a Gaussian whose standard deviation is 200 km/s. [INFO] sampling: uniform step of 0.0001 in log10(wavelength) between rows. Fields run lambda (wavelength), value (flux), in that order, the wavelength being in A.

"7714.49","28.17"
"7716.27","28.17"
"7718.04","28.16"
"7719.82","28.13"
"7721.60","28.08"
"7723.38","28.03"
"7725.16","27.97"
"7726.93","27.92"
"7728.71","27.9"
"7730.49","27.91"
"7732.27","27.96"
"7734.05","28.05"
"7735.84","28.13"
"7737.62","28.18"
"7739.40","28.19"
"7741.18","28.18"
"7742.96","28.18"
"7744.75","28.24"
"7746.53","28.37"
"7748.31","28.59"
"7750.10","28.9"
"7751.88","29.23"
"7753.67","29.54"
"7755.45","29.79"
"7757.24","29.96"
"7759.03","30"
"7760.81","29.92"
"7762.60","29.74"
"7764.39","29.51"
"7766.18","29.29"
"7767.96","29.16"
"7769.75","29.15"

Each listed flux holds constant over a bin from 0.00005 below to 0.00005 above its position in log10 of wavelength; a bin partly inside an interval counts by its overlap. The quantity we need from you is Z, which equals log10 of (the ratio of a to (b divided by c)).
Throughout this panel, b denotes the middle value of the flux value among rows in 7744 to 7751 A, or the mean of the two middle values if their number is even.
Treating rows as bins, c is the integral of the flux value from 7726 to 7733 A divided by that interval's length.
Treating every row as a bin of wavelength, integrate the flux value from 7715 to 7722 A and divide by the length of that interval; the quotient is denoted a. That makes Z 1.44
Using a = 28.1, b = 28.5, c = 28.0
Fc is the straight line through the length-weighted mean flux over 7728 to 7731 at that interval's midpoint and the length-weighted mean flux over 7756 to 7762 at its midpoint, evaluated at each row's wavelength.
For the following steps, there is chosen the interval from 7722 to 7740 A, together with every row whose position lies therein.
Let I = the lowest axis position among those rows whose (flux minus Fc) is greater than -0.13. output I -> 7723.38 A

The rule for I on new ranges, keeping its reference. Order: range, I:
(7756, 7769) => 7757.24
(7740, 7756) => 7753.67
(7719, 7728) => 7719.82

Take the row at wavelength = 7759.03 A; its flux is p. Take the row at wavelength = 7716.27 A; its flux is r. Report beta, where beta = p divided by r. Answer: 1.06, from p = 30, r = 28.17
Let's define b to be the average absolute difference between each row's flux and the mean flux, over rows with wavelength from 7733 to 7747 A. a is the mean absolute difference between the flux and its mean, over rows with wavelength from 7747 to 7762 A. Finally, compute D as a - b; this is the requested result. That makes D 0.38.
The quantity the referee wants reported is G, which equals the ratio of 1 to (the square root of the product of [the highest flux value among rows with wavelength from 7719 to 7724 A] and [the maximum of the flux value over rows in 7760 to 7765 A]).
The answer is 0.0345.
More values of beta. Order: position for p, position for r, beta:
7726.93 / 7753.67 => 0.95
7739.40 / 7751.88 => 0.96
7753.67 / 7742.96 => 1.05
